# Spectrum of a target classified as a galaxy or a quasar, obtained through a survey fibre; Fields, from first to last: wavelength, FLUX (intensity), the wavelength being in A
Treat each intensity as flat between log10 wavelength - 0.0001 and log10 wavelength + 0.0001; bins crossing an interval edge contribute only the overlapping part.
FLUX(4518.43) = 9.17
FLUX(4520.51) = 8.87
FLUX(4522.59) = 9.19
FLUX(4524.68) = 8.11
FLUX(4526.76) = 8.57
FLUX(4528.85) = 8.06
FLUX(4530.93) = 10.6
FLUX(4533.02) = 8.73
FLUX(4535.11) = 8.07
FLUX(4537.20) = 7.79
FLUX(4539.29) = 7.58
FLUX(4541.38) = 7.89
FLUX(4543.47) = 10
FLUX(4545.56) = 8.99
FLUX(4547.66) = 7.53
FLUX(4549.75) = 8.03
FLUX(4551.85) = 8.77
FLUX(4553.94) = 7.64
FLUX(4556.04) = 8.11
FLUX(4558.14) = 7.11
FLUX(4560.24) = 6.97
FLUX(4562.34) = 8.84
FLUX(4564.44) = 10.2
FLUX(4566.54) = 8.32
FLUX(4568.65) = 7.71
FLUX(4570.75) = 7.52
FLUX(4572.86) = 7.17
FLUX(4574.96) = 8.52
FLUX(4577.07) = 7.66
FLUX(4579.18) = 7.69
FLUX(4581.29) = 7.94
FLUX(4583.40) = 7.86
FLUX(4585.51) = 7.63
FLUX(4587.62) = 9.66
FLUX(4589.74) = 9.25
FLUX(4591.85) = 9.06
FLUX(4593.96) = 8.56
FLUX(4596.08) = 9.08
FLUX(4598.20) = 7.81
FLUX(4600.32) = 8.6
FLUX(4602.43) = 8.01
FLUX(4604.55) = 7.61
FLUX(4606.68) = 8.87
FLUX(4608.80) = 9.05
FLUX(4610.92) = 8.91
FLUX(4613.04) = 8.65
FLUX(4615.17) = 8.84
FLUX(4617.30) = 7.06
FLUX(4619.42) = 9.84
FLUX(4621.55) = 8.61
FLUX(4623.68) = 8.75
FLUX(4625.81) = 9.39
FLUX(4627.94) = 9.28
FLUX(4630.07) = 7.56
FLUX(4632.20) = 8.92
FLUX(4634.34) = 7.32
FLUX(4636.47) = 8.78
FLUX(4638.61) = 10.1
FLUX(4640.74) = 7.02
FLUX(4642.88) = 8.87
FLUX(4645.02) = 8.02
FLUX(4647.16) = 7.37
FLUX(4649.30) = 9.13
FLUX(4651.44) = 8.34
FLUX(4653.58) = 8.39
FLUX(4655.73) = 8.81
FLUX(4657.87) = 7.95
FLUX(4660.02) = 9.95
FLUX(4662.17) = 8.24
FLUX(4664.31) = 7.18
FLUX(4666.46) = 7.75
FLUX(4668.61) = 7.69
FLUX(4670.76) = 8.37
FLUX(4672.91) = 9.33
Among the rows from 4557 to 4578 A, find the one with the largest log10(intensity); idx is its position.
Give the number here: 4564.44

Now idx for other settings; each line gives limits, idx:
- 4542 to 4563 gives 4543.47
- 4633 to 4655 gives 4638.61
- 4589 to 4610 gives 4589.74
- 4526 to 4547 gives 4530.93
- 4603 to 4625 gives 4619.42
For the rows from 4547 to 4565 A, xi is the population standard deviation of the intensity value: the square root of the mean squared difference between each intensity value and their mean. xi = 0.95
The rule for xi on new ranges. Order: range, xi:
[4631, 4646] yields 0.98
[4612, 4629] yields 0.77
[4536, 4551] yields 0.84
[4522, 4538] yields 0.85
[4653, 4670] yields 0.79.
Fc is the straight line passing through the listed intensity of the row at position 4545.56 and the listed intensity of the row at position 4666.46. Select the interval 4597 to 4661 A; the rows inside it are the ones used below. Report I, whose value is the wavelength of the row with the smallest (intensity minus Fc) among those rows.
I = 4617.30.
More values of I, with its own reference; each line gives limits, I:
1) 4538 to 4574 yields 4560.24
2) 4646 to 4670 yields 4664.31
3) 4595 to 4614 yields 4604.55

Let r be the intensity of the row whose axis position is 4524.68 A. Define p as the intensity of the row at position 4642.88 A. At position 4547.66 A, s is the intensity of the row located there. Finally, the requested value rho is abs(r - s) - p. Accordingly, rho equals -8.3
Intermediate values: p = 8.87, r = 8.11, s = 7.53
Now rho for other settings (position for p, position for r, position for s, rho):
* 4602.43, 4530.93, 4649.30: -6.5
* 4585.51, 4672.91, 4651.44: -6.6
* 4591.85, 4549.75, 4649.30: -8.0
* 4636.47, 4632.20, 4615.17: -8.7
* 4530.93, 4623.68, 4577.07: -9.5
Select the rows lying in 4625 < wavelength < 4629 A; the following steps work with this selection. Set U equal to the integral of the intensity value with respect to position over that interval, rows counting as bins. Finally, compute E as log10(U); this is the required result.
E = 1.6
